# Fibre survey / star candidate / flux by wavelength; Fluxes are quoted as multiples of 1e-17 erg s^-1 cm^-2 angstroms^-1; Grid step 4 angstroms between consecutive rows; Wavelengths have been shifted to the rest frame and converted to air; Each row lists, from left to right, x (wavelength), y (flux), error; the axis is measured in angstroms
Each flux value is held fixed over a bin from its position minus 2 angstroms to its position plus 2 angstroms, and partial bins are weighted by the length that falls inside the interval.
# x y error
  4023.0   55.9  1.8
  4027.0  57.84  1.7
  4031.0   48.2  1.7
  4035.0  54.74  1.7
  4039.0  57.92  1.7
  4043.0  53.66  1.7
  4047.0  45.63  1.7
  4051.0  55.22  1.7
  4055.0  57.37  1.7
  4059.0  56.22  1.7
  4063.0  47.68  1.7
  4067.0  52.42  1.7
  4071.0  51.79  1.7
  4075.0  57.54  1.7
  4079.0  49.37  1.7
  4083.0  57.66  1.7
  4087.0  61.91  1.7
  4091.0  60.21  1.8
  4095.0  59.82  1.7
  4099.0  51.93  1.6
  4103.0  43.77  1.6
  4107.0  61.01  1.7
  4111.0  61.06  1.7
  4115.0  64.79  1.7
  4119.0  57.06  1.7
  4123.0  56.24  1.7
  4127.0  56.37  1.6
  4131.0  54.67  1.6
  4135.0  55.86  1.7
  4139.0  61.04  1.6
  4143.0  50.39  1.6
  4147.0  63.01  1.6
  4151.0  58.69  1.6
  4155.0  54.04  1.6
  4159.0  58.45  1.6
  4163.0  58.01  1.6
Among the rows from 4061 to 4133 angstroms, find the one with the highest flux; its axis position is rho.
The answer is 4115.0 angstroms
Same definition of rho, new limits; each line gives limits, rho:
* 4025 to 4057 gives 4039.0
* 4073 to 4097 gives 4087.0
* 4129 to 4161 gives 4147.0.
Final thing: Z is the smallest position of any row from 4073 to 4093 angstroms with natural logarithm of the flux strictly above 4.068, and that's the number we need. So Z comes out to 4087.0 angstroms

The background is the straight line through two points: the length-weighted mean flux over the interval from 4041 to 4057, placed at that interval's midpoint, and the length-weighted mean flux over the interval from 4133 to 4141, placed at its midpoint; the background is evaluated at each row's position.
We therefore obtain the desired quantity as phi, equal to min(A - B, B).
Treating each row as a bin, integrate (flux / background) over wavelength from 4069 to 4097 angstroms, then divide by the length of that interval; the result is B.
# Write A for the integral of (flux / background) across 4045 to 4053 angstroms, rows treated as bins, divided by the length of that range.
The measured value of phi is -0.08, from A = 0.95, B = 1.03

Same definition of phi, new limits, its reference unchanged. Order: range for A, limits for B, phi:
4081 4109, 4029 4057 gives 0.00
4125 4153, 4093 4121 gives -0.03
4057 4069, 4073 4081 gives -0.01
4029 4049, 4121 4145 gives 0.04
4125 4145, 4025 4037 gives -0.08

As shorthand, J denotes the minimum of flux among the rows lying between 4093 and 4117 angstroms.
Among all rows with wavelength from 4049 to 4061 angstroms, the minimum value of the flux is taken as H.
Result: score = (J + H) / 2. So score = 49.5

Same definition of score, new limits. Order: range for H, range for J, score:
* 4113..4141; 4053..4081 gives 51.2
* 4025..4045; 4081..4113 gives 46.0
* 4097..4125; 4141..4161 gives 47.1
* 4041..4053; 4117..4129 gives 50.9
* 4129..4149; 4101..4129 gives 47.1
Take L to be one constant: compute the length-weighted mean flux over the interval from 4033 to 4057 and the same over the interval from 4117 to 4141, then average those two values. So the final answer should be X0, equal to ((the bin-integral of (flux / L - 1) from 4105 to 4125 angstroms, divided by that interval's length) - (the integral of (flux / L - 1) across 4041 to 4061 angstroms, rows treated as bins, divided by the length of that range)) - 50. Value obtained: -49.9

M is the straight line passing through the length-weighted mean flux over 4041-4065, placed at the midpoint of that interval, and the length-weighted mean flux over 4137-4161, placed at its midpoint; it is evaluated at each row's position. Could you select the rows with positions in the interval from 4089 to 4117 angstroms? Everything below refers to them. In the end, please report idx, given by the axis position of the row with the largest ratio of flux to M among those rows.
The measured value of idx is 4115.0 angstroms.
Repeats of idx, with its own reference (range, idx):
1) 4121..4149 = 4147.0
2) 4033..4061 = 4039.0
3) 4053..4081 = 4055.0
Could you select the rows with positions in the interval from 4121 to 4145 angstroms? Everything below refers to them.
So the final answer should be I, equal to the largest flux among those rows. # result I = 61.04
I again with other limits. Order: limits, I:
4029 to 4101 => 61.91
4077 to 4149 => 64.79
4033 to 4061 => 57.92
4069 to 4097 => 61.91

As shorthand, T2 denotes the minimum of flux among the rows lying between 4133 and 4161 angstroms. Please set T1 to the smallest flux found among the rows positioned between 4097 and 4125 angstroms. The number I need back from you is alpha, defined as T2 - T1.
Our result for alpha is 6.6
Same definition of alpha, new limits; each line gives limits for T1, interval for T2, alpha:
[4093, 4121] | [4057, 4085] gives 3.9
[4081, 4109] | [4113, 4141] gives 10.9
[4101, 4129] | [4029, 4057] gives 1.9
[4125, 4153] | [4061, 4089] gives -2.7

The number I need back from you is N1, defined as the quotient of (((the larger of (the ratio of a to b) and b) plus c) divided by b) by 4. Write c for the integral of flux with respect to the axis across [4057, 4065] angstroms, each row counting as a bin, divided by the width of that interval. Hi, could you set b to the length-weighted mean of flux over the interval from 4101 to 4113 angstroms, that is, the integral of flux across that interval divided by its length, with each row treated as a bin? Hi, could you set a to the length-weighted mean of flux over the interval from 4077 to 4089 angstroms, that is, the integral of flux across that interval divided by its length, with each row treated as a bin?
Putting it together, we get 0.485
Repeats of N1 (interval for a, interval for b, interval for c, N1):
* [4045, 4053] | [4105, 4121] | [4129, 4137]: 0.477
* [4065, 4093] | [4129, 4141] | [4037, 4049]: 0.479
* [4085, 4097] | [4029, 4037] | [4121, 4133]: 0.521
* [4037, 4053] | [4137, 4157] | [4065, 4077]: 0.485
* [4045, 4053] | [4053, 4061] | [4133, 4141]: 0.507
